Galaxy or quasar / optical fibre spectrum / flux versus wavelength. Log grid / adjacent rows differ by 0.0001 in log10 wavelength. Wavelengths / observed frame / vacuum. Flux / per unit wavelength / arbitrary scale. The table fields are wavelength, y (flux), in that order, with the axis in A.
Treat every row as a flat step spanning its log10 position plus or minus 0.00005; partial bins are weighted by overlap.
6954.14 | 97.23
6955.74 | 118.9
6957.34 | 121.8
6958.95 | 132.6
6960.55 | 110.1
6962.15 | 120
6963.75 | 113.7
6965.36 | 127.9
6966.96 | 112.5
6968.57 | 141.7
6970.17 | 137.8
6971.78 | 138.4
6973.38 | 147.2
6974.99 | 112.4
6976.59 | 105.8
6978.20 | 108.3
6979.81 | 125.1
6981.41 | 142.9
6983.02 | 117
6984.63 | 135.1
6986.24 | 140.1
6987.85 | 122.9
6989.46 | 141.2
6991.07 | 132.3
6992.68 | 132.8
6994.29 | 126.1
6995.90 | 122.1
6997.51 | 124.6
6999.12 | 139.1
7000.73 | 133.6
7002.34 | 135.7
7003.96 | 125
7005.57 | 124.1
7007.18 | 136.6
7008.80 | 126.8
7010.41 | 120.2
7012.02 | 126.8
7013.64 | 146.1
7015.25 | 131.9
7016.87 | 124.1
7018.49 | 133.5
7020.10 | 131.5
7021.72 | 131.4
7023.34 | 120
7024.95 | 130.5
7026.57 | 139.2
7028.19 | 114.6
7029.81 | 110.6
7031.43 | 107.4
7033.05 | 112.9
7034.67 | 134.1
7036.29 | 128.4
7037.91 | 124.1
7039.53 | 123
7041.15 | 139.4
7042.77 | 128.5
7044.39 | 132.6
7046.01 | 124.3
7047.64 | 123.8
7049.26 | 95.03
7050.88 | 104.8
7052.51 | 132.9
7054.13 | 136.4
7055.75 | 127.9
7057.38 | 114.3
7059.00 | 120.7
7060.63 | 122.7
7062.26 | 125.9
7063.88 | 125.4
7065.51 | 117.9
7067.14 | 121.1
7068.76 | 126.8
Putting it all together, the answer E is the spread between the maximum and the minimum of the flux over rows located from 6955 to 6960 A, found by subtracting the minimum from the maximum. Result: 14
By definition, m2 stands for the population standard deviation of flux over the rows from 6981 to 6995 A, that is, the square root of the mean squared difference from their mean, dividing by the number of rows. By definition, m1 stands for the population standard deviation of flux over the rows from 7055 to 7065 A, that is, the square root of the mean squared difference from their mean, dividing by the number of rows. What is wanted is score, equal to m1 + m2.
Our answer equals 12.8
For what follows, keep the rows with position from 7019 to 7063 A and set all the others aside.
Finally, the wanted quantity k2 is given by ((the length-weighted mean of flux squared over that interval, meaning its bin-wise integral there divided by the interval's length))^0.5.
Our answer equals 124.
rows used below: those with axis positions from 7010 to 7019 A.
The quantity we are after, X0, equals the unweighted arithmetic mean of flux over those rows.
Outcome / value 130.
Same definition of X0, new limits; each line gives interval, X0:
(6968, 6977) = 131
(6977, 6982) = 125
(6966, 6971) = 131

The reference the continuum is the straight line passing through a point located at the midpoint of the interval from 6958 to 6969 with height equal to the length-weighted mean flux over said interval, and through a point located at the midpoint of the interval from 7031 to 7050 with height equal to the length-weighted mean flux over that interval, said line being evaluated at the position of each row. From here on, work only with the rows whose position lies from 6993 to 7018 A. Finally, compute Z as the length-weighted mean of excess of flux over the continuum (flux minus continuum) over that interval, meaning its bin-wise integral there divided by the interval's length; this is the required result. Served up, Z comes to 7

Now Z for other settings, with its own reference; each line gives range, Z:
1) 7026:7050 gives -1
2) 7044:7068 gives -2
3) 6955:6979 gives 1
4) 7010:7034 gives 3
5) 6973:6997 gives 5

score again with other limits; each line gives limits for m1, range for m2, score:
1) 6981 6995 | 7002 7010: 13.7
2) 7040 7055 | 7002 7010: 19.4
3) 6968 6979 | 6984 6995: 22.6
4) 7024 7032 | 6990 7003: 17.8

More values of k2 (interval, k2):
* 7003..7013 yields 127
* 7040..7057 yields 125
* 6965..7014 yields 130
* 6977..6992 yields 129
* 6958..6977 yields 126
